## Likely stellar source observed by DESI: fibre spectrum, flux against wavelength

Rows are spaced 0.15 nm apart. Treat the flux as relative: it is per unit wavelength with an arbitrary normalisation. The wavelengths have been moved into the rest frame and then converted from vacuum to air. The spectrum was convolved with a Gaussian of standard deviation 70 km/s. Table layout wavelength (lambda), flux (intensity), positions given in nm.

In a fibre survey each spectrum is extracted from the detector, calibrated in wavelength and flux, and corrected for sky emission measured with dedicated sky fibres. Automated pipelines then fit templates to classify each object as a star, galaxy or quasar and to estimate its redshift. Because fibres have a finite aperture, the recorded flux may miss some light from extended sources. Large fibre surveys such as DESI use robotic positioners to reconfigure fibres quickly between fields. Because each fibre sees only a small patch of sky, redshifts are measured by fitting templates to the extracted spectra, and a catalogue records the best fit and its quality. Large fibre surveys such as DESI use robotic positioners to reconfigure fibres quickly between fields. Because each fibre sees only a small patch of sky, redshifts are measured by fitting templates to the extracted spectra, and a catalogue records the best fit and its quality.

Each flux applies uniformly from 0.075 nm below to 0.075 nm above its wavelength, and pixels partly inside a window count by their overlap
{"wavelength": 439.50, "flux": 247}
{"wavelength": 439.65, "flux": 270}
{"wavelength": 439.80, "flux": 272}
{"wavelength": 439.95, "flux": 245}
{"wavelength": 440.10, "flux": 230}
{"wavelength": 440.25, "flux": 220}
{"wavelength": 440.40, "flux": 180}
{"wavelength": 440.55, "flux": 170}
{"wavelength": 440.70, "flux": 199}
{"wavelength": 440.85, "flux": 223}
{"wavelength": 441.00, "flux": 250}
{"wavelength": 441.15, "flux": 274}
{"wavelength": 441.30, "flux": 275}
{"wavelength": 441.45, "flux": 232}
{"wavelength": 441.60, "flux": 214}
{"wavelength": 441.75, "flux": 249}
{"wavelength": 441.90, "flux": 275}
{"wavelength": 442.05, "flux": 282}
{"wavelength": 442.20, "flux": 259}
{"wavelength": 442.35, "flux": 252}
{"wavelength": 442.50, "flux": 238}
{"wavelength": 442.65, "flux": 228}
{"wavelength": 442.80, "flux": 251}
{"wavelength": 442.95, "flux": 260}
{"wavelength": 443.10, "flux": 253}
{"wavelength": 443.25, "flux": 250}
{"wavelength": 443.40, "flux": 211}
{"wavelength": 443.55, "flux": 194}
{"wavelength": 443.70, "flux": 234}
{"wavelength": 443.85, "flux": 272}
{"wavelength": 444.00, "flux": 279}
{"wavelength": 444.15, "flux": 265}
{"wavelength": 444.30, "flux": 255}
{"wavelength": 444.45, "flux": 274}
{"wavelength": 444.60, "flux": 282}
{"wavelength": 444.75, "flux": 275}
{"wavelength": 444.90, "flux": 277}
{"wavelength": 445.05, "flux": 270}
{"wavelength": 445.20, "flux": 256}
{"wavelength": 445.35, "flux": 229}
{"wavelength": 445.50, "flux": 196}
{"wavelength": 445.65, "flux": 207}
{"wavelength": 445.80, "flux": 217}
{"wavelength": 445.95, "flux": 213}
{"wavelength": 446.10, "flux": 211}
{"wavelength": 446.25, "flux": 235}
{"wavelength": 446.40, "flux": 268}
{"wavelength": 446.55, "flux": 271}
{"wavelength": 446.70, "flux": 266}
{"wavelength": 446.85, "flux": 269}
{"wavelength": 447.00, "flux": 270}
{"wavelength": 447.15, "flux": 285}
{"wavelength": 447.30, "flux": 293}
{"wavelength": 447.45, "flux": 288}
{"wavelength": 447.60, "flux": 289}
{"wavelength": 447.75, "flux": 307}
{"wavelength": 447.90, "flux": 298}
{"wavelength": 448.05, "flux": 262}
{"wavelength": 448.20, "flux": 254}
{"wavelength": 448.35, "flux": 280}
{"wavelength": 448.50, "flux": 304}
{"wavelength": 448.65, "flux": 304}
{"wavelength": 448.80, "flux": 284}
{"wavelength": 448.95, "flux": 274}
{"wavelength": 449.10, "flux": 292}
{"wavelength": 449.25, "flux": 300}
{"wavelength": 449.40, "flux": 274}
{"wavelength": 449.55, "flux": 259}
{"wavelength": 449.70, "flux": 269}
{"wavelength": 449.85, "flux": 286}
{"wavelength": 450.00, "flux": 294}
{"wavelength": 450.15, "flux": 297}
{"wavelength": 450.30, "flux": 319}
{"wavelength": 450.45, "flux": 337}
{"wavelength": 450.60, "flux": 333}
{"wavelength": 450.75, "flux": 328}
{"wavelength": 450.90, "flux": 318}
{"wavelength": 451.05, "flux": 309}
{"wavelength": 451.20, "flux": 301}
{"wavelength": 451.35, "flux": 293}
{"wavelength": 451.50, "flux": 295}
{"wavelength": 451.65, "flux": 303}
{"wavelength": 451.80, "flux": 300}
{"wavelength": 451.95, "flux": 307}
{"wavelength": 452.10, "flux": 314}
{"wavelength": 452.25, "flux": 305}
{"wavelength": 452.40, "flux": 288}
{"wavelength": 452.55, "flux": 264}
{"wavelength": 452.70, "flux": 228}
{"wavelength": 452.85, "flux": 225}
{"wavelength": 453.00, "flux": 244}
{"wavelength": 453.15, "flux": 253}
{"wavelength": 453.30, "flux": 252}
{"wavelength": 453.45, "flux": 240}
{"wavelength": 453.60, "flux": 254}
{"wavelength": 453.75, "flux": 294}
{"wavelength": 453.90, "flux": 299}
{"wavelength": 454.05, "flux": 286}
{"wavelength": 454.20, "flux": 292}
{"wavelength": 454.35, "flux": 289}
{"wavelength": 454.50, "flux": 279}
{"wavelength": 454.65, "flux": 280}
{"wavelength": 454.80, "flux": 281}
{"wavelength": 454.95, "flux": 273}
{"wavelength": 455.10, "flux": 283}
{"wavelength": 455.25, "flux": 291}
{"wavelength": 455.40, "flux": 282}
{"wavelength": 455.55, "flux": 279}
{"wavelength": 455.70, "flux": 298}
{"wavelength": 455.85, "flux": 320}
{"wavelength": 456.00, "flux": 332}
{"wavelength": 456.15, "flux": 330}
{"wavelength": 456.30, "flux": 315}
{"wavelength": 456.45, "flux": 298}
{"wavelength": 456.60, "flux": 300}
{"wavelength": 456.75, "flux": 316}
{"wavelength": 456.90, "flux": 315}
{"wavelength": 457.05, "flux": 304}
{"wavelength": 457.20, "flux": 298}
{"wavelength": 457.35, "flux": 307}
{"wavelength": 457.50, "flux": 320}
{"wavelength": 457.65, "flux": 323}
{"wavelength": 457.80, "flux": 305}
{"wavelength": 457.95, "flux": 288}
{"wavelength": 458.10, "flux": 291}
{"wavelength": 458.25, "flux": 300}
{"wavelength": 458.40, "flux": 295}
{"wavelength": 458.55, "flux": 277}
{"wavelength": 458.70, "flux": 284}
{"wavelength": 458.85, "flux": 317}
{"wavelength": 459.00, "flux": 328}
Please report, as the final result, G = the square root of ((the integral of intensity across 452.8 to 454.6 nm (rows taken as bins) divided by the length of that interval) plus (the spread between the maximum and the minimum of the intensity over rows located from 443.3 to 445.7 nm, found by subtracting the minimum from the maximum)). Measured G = 18.9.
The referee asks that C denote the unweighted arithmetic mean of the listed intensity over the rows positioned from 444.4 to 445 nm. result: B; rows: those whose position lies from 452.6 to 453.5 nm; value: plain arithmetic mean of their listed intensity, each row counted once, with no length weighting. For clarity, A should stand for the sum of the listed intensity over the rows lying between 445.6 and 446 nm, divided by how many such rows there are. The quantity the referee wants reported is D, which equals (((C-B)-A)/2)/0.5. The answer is -176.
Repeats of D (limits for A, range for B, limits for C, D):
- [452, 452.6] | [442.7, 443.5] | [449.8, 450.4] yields -239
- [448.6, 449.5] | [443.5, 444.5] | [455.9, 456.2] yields -210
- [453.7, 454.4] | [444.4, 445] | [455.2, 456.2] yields -264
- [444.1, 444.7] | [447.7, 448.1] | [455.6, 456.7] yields -245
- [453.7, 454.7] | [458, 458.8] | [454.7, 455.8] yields -294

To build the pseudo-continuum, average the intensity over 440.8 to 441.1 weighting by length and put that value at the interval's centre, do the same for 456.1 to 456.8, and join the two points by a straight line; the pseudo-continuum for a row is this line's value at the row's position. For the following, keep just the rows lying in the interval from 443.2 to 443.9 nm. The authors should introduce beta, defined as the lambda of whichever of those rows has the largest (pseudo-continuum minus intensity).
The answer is 443.55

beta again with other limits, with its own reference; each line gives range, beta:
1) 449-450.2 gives 449.55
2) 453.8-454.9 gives 454.50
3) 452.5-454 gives 452.85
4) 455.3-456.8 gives 455.55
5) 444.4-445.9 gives 445.50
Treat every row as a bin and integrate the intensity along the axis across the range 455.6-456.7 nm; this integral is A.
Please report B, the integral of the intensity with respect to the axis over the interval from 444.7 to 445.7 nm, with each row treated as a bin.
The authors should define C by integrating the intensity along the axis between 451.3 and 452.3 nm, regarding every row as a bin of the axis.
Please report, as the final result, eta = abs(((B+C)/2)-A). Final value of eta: 70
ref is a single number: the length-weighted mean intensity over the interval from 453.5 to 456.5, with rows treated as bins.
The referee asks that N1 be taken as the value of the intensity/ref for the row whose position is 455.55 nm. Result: 0.95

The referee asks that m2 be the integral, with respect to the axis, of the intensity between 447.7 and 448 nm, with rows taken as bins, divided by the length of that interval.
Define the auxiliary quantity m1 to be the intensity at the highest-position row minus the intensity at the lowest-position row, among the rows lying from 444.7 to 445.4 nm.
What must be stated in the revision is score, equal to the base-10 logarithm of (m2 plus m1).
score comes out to 2.40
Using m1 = -46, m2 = 299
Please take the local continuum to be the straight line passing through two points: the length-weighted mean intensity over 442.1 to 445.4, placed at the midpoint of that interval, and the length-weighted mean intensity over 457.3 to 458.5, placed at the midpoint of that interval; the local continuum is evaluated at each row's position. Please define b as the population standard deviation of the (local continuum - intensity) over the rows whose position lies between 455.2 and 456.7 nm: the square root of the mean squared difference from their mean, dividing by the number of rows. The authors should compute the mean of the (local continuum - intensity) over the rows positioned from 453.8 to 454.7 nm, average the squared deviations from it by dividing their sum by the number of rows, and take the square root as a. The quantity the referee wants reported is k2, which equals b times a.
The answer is 132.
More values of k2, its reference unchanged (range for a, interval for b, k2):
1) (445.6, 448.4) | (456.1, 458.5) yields 372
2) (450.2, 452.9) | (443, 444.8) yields 835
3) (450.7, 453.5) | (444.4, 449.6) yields 932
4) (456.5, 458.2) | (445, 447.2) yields 320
